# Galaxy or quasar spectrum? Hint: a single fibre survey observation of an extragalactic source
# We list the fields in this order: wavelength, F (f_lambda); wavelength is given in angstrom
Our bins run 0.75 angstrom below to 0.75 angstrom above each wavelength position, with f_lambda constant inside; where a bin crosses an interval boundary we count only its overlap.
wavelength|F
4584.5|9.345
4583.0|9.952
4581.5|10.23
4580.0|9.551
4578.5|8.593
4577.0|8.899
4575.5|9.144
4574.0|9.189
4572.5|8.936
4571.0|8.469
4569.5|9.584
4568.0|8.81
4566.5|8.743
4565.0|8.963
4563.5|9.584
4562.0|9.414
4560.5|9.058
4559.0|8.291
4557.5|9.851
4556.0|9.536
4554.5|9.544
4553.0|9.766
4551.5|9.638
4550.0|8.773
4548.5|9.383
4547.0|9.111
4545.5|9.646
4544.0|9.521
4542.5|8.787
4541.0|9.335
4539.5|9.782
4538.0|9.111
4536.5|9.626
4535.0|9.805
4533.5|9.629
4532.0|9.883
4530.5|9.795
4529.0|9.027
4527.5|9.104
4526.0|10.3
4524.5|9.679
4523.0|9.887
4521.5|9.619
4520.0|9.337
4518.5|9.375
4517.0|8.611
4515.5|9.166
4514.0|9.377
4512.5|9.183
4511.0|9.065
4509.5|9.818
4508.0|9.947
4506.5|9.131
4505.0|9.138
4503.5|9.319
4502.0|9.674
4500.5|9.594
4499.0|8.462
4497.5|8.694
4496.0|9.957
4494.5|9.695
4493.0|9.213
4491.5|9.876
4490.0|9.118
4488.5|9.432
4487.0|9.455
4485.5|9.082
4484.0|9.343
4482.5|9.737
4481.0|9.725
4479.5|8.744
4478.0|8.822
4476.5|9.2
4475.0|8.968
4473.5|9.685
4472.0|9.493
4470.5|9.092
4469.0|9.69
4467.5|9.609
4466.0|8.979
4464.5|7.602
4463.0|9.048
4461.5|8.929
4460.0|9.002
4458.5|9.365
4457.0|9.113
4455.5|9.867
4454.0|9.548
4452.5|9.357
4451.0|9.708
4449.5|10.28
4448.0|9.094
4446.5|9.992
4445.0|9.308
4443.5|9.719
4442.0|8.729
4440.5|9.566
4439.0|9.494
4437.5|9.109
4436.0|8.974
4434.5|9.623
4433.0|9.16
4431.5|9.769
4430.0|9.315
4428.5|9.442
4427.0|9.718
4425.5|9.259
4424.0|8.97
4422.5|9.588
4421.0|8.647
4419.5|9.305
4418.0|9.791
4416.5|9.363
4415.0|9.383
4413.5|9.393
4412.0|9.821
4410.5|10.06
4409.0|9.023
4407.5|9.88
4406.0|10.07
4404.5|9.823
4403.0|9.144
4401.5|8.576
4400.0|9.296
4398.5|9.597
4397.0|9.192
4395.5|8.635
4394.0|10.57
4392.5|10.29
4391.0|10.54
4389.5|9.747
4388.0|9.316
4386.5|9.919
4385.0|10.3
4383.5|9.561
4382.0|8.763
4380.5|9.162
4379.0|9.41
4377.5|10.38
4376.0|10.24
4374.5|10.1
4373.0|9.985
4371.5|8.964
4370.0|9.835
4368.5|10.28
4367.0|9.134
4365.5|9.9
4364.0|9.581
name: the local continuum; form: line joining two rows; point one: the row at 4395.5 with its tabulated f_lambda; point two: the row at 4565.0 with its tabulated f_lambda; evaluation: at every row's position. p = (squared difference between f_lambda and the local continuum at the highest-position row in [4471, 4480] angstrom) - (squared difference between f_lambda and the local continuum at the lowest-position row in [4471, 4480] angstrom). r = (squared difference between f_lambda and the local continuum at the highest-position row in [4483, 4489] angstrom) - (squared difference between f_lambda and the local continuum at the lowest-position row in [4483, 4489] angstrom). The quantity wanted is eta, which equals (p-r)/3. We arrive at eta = -0.20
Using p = -0.50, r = 0.09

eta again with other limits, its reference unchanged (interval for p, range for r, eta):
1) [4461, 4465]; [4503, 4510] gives 0.21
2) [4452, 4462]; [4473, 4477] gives 0.10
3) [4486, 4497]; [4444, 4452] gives 0.09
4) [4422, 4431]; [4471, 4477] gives -0.03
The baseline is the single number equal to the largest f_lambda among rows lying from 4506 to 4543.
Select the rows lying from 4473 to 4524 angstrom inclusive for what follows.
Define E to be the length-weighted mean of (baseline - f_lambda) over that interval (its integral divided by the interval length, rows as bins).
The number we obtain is 0.96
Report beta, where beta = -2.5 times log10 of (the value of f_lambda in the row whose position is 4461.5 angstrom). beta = -2.38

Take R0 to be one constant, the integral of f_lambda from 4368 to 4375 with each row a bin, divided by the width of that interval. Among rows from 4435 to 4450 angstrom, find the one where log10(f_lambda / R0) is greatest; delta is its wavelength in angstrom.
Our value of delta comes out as 4449.5 angstrom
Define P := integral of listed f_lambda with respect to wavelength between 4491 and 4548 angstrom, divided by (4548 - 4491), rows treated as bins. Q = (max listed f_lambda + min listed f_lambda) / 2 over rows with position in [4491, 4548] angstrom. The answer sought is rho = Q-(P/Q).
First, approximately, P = 9.43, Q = 9.38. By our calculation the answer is 8.4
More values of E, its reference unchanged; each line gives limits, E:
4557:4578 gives 1.25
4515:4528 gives 0.83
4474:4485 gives 1.07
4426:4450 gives 0.85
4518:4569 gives 0.90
